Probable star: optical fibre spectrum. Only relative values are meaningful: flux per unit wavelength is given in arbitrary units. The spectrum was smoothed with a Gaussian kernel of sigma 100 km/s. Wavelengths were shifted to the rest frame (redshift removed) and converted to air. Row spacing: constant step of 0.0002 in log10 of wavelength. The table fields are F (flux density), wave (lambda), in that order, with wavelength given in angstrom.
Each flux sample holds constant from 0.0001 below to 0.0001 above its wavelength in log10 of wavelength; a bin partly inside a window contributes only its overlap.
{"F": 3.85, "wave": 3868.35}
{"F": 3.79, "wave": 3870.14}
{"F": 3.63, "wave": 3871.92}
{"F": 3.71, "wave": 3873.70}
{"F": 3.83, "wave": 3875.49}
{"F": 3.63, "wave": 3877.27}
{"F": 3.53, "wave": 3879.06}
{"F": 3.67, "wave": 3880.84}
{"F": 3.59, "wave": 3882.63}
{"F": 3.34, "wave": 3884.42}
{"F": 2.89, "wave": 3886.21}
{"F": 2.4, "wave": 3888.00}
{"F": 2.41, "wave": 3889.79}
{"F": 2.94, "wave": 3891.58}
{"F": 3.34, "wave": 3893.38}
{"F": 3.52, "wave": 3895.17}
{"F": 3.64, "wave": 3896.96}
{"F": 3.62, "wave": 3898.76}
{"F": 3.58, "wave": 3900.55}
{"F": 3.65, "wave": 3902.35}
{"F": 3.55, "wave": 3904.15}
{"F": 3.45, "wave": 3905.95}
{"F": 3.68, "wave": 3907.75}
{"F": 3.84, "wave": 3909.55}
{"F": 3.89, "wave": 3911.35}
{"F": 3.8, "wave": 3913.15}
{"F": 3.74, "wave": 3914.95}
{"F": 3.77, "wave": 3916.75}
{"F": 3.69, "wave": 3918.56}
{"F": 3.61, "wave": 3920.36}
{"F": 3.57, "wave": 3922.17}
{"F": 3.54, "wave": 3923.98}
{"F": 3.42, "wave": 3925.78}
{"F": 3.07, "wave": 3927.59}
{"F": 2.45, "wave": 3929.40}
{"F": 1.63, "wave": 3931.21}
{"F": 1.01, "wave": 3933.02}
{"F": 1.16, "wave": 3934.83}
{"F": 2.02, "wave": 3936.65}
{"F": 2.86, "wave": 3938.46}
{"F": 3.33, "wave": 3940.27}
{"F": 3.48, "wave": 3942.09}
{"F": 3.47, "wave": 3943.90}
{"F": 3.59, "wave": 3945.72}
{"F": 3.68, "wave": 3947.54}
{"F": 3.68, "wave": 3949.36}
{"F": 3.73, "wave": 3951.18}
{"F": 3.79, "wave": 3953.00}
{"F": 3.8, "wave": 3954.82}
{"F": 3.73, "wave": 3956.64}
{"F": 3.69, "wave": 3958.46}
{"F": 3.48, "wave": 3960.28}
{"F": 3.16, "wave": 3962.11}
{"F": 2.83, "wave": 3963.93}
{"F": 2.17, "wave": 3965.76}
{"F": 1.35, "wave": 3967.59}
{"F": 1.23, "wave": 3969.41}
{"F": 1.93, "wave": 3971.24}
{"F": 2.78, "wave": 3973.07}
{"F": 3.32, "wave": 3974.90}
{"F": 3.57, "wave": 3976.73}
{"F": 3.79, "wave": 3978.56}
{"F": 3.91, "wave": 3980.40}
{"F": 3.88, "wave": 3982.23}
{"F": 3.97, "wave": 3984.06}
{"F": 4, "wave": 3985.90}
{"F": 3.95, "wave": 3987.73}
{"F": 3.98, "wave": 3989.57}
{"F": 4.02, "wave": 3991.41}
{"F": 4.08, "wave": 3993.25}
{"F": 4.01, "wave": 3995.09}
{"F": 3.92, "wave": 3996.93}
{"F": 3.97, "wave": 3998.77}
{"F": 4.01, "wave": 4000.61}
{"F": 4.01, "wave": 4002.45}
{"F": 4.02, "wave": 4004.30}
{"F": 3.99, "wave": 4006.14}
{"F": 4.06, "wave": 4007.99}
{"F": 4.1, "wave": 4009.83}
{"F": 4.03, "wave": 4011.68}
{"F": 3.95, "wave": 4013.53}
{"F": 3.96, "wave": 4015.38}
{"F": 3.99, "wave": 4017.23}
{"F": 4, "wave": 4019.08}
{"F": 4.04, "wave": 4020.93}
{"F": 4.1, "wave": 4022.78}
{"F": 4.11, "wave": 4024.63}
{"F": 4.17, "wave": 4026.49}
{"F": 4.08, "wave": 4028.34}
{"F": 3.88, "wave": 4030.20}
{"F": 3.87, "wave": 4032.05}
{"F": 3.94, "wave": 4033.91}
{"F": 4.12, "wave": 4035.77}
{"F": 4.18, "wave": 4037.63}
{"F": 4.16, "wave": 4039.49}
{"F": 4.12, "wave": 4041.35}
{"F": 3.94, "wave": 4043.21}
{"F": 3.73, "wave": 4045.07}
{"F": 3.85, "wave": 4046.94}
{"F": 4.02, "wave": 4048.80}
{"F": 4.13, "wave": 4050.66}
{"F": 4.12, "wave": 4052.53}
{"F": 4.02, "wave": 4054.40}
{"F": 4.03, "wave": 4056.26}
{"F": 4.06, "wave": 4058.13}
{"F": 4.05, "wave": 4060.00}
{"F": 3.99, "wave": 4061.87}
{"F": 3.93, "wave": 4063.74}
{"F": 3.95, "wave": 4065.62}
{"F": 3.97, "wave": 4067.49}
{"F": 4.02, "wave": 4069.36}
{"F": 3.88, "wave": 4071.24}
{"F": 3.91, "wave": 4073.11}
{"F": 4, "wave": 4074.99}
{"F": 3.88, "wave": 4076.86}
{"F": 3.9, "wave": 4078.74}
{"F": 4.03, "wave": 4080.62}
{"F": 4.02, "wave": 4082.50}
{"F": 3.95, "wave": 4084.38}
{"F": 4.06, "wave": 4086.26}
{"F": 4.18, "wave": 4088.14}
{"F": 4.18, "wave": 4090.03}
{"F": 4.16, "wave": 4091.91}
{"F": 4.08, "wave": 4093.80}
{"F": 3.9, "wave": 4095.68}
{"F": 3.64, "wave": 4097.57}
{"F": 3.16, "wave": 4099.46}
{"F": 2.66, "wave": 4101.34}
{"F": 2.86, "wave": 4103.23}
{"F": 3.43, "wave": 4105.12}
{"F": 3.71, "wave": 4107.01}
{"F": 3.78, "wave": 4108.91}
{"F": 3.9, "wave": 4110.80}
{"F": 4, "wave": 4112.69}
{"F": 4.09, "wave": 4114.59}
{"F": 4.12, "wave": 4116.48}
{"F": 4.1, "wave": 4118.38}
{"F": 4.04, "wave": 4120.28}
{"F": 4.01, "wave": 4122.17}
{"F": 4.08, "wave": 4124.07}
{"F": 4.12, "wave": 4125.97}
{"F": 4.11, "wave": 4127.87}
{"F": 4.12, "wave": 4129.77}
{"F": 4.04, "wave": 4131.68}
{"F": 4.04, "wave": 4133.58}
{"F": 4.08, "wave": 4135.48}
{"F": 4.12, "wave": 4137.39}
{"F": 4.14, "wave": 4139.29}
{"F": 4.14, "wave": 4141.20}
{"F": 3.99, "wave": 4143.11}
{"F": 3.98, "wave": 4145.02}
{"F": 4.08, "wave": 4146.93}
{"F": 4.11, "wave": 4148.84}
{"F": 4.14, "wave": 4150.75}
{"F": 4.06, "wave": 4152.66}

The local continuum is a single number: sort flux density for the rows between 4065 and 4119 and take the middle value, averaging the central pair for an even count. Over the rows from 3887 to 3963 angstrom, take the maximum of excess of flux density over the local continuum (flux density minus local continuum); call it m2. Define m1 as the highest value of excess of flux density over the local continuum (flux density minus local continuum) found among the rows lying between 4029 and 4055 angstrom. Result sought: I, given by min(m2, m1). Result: -0.060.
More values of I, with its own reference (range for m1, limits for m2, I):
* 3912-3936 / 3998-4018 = -0.150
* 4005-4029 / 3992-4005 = 0.130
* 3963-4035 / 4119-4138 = 0.170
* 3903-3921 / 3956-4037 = -0.060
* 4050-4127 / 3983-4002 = 0.130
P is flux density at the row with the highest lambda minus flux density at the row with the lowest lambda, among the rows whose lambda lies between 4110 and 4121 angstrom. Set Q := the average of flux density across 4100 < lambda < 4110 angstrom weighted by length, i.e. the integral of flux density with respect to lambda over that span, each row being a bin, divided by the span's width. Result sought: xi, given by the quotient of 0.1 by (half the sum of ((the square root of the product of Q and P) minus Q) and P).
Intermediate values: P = 0.14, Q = 3.3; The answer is -0.081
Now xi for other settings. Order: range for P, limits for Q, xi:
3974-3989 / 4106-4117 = -0.116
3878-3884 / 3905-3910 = -0.064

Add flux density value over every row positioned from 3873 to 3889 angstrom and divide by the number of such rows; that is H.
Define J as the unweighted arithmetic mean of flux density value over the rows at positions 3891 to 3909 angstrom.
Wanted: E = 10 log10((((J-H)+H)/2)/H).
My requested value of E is -2.9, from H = 3.40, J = 3.5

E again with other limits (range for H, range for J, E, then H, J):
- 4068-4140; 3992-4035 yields -2.9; 3.91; 4.0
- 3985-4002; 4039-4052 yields -3.0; 3.99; 4.0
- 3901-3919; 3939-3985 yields -3.6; 3.71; 3.3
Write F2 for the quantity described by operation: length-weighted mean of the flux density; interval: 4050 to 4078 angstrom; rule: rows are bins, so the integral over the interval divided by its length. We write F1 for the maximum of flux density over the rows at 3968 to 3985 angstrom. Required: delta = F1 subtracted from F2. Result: 0.02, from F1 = 3.97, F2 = 3.99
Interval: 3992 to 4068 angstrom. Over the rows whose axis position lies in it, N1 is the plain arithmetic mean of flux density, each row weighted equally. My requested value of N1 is 4.02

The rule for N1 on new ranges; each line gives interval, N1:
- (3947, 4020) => 3.59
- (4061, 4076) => 3.96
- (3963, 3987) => 2.98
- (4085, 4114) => 3.71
